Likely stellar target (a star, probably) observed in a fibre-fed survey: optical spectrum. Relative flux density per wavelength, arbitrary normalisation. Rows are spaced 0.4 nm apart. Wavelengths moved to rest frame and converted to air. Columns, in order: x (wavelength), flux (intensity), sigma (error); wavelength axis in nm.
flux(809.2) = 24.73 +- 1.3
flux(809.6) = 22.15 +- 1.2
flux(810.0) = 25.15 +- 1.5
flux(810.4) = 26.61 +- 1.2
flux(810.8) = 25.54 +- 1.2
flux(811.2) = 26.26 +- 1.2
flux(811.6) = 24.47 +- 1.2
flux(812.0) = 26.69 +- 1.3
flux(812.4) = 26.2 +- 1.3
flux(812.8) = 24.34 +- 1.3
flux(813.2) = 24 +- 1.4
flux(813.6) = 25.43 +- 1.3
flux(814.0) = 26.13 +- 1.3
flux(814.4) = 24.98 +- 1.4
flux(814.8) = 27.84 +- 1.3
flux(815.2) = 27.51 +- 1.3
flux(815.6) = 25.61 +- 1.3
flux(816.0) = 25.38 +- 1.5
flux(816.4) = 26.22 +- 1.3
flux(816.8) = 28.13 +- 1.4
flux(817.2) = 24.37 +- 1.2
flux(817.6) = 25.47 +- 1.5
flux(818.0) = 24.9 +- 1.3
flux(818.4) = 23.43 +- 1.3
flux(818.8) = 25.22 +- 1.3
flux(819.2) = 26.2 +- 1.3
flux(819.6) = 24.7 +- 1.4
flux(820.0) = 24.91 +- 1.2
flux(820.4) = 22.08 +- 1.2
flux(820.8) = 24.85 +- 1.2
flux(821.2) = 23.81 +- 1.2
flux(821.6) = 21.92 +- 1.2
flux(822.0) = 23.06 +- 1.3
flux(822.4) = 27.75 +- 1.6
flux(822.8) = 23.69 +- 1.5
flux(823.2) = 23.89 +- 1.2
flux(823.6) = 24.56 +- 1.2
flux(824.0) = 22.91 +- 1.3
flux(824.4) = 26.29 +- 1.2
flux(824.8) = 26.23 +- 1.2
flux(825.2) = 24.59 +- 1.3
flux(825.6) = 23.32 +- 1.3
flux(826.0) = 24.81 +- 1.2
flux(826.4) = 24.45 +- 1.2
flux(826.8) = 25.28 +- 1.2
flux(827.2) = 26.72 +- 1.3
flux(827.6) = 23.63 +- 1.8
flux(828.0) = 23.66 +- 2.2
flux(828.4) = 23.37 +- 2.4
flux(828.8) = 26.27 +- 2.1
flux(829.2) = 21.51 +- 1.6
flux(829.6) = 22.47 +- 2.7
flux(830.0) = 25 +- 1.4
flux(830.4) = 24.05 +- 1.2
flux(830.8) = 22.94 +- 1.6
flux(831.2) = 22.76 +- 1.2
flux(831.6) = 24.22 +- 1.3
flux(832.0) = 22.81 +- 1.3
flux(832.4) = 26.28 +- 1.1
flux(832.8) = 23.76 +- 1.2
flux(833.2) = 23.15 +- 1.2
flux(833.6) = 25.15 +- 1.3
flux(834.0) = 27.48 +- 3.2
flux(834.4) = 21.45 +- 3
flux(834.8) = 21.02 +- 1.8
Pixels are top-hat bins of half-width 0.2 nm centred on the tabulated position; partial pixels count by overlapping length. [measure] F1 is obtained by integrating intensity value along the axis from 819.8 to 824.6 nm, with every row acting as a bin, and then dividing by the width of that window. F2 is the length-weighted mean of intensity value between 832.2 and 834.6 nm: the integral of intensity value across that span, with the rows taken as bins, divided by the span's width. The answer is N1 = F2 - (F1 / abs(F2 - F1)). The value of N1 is -36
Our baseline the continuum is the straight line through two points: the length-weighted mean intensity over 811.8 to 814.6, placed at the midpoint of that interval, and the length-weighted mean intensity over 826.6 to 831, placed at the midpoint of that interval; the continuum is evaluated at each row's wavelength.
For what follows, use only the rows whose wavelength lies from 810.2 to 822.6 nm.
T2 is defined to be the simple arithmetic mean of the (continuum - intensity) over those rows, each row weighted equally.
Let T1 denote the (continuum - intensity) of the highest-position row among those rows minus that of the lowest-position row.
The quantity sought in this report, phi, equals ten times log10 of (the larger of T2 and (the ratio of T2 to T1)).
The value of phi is -11.2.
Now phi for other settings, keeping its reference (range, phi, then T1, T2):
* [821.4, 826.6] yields -11.8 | -2.9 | 0.07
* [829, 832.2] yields -1.5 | -1.5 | 0.71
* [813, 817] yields -7.0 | -4.4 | -0.88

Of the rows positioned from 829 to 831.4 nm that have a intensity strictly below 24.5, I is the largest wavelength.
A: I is 831.2 nm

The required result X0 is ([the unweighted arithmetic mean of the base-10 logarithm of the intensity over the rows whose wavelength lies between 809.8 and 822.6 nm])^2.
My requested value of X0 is 1.97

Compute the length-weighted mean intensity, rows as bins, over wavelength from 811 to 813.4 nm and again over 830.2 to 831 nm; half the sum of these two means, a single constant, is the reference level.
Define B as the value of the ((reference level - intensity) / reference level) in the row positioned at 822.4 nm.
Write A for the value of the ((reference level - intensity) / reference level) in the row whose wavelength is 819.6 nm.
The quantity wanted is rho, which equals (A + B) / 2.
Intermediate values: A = -0.01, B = -0.137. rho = -0.074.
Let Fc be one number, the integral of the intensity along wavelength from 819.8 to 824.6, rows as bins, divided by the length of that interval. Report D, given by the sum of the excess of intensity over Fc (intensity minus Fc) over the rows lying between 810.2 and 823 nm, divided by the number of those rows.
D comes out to 1.1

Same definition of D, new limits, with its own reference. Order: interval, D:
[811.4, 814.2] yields 1.2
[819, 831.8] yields 0.1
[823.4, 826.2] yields 0.5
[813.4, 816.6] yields 2.0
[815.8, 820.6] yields 0.9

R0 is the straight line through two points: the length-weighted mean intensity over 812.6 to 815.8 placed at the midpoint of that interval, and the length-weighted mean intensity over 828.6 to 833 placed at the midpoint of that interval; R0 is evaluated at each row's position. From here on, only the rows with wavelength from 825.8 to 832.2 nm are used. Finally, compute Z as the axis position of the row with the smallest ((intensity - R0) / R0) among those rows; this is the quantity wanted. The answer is 829.2 nm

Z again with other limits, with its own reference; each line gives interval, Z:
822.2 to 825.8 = 824.0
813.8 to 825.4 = 821.6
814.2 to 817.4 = 817.2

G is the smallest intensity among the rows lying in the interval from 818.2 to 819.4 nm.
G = 23.43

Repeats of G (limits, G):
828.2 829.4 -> 21.51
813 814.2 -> 24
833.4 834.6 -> 21.45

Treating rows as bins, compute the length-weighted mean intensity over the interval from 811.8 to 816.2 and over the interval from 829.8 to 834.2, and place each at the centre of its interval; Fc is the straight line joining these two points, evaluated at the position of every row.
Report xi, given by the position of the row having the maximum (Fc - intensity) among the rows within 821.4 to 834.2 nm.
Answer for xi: 821.6 nm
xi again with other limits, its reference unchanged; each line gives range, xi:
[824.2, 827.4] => 825.6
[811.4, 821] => 820.4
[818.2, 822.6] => 821.6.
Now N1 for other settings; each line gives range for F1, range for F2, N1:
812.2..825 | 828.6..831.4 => 7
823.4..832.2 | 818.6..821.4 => -42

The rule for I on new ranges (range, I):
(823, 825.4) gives 824.0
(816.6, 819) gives 818.4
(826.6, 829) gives 828.4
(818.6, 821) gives 820.4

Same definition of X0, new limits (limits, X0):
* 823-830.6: 1.92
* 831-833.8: 1.90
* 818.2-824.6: 1.92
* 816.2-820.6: 1.95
